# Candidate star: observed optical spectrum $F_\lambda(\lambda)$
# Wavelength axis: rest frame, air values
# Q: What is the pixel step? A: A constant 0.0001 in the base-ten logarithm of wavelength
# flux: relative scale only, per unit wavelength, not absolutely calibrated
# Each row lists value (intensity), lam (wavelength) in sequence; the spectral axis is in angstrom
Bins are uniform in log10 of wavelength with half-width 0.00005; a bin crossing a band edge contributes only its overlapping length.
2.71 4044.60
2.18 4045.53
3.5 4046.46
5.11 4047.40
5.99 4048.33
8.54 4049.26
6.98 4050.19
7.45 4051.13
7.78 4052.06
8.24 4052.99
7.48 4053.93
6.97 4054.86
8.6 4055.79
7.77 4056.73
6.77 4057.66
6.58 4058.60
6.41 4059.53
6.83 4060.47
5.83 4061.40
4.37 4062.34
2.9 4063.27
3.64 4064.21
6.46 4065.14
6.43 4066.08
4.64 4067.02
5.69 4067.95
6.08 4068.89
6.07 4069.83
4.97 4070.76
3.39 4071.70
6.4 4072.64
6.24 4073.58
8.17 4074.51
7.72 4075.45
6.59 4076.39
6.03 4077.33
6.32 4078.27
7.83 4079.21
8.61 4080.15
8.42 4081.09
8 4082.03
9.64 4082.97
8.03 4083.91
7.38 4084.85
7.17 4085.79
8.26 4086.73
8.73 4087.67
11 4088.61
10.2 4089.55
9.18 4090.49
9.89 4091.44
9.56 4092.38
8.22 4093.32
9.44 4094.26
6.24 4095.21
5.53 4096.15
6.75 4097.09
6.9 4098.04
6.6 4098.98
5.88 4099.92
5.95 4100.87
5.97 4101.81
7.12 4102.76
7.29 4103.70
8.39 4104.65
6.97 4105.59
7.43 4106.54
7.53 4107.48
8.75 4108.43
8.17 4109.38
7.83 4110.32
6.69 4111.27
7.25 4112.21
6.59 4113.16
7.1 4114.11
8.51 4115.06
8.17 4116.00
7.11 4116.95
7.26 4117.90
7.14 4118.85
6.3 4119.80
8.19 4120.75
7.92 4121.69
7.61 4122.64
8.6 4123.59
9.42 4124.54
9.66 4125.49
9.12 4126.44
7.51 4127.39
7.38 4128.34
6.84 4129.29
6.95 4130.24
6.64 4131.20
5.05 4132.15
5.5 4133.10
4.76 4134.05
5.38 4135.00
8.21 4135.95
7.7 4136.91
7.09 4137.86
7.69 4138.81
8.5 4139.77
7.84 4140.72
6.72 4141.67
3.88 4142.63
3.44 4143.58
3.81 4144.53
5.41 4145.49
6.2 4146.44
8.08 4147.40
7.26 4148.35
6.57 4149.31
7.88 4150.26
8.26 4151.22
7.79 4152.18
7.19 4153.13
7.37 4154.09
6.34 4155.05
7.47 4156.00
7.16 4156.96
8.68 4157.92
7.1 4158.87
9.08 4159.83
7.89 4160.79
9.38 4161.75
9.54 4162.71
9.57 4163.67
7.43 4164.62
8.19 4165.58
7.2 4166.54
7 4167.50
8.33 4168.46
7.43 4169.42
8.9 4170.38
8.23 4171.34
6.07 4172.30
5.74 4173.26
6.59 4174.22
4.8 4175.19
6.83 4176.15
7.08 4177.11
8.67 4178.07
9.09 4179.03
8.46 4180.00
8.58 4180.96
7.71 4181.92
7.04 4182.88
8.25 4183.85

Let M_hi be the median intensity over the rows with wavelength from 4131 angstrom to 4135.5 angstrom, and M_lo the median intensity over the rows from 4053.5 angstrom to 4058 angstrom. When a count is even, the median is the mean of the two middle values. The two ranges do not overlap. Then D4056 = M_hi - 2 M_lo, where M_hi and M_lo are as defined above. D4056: -10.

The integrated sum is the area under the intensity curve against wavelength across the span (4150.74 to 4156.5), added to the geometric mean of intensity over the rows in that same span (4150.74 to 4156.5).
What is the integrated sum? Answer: 50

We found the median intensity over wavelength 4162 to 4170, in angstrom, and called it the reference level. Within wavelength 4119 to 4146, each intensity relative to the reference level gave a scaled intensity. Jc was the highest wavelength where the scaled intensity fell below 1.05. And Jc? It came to 4145.49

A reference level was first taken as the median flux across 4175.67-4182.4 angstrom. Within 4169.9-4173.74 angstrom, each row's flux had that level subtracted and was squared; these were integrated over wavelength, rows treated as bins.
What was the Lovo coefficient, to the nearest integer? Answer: 13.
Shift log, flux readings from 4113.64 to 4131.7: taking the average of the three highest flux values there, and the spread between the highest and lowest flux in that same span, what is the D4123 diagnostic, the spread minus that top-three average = -6.0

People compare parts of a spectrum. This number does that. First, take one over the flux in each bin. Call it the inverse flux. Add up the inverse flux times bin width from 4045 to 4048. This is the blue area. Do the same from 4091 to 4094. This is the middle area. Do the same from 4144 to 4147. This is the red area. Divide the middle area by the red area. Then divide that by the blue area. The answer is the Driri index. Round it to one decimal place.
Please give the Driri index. 0.6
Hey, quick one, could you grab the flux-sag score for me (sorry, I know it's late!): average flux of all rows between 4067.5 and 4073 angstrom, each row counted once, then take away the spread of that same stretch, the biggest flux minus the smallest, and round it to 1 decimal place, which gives 2.4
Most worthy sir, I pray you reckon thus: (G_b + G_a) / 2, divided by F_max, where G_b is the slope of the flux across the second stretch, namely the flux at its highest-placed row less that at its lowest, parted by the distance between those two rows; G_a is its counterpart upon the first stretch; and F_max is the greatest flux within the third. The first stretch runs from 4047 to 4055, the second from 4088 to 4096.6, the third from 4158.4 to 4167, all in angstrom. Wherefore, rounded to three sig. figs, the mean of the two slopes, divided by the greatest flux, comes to -0.0249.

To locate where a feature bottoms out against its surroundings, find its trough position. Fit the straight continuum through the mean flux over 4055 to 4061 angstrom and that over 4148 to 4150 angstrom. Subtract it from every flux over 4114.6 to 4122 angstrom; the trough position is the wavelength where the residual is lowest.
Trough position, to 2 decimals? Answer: 4119.80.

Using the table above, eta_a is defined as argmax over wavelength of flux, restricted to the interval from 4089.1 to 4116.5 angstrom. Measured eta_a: 4089.55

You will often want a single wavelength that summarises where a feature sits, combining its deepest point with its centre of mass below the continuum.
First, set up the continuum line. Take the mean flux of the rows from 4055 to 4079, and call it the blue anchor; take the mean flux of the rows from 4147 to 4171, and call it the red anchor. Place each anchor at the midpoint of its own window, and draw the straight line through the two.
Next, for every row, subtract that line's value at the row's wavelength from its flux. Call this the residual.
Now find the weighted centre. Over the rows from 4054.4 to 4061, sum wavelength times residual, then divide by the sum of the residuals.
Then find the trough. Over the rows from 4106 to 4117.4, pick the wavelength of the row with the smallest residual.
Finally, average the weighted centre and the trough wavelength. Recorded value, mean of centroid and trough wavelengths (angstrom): 4085.1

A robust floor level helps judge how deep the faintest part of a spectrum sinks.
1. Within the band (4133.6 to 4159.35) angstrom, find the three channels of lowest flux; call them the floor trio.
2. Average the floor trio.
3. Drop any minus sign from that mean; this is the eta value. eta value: 3.7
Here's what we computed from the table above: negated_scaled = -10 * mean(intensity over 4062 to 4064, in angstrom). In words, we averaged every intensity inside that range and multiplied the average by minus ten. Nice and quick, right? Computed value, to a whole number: -36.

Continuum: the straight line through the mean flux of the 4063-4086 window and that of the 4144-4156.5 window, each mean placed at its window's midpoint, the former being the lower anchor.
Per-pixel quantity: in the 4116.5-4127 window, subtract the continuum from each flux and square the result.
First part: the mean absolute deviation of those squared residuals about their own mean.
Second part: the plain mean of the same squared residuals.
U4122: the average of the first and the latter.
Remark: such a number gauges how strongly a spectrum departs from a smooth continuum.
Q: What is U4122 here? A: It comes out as 2.6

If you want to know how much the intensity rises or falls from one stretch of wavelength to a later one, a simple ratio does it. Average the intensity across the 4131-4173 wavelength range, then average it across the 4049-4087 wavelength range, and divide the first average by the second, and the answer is 1.06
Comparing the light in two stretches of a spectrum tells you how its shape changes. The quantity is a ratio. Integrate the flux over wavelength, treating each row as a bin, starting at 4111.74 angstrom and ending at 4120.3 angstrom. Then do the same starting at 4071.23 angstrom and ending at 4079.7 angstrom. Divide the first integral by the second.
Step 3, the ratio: 1.13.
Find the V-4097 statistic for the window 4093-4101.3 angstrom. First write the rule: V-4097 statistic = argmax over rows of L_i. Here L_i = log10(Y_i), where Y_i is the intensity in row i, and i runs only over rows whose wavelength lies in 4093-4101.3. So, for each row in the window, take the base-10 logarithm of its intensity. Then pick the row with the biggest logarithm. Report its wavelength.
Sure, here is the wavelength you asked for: 4094.26 angstrom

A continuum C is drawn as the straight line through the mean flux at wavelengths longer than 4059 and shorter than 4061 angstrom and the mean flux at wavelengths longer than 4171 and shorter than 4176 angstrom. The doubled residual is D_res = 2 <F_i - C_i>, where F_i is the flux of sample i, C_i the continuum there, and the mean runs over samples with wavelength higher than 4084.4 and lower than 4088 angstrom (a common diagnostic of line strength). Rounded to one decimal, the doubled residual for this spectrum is 2.7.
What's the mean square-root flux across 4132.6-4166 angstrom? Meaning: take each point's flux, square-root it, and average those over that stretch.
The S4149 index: 2.66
